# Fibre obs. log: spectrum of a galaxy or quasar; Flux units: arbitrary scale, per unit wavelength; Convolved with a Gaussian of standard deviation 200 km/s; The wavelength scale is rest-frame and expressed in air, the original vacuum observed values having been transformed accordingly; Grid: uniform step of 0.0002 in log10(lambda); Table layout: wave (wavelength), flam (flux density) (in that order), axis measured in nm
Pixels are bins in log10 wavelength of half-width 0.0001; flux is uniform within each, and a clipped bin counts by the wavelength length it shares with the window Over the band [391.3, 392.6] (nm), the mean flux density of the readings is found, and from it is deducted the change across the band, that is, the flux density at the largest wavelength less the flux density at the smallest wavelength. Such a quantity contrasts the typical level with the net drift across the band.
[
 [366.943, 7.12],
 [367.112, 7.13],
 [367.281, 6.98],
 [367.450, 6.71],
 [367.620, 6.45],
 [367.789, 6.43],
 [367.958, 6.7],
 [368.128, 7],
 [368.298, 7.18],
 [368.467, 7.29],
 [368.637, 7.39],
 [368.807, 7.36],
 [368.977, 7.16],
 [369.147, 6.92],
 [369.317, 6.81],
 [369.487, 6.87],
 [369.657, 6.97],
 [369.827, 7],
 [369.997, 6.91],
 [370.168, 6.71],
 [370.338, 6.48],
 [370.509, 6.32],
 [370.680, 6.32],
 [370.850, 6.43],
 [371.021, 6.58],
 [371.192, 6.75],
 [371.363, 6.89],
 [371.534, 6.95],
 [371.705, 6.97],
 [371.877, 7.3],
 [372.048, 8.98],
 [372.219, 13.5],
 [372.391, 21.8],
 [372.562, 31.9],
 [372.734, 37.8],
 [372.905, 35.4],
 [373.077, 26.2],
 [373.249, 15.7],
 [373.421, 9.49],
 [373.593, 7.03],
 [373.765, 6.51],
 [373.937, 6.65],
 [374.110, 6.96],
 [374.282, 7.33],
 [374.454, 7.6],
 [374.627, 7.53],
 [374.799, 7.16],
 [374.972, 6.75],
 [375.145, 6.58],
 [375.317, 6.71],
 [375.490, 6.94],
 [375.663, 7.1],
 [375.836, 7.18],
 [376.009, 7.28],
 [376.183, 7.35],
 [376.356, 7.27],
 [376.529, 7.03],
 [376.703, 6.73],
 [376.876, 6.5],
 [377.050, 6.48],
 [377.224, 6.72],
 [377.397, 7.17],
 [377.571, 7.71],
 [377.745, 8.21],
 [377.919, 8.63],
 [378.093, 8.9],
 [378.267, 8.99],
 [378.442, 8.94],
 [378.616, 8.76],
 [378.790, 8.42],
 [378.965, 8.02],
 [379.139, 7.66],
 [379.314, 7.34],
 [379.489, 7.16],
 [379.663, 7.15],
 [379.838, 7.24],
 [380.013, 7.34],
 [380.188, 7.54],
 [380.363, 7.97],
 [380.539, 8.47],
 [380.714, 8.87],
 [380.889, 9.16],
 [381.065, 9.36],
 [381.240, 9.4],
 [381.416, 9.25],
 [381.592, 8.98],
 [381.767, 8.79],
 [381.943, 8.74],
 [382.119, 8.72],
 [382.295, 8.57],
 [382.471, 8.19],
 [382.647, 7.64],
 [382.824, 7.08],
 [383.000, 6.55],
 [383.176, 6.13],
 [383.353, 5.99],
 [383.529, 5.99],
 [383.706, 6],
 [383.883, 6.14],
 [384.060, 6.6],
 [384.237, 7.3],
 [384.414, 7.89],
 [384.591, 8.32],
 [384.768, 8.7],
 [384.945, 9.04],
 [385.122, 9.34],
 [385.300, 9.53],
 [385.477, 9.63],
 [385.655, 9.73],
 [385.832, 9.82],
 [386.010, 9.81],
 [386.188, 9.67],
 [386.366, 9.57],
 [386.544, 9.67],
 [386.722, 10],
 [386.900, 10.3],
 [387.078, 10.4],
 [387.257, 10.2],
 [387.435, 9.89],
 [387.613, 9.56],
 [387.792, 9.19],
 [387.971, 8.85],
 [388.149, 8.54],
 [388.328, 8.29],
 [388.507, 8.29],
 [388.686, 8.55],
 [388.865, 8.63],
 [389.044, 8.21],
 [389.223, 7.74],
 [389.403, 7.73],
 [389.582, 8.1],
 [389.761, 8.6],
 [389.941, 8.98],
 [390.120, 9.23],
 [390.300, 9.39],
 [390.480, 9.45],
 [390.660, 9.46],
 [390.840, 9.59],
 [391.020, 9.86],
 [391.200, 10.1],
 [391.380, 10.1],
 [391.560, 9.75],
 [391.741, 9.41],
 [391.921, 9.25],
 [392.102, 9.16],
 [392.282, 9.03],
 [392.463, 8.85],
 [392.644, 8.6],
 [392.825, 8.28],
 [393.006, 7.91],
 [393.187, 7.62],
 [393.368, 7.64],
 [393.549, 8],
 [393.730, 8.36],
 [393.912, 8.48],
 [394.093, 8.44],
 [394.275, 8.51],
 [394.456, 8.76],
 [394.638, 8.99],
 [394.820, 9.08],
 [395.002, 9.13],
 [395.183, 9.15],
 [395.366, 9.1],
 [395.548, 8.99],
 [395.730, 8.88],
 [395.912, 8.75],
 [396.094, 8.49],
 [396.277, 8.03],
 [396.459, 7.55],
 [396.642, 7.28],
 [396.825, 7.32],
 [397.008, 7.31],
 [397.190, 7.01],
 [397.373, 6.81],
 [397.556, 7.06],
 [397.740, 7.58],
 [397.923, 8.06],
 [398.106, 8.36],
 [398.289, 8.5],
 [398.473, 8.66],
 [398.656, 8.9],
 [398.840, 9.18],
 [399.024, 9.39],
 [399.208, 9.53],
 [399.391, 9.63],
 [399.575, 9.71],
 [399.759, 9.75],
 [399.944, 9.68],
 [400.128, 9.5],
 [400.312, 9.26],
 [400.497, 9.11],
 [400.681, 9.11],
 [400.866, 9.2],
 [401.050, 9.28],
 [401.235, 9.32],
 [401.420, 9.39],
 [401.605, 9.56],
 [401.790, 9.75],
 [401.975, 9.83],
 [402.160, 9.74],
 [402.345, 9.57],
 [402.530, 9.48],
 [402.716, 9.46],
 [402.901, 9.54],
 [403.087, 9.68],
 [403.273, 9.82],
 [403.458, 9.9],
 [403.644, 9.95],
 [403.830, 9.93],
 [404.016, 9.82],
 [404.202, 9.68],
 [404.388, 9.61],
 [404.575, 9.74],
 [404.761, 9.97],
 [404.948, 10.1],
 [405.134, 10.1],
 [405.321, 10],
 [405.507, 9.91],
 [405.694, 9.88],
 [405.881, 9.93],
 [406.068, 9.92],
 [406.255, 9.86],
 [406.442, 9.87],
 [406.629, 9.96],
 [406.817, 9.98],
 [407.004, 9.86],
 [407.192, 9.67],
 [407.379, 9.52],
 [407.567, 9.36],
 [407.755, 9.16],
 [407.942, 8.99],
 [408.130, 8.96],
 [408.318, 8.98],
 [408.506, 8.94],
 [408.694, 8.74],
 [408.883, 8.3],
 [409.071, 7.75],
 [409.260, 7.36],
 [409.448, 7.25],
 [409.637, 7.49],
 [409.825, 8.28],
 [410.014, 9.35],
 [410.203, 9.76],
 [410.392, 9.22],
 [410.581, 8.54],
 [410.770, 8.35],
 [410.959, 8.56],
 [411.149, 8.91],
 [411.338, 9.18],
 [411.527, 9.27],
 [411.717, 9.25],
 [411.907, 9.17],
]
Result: 10.6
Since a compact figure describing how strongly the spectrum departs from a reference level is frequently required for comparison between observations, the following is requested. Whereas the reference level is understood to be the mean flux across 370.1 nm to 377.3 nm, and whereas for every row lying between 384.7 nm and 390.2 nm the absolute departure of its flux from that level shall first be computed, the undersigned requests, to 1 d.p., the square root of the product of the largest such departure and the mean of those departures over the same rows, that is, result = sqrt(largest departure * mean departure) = 1.6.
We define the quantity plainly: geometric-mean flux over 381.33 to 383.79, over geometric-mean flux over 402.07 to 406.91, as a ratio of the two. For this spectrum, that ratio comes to 0.76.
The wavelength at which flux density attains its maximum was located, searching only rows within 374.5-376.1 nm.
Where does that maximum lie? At 374.627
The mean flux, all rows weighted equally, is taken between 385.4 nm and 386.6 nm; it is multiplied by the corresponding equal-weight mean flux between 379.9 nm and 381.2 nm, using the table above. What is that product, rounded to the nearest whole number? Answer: 81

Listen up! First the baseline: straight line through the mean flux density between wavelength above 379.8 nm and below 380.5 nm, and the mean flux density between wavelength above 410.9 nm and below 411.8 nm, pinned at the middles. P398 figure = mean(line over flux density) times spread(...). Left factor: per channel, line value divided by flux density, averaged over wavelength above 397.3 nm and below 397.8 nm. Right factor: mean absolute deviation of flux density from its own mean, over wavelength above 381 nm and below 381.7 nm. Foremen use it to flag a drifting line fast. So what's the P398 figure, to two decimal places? 0.16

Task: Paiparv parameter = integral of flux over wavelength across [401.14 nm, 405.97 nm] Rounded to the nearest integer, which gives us 47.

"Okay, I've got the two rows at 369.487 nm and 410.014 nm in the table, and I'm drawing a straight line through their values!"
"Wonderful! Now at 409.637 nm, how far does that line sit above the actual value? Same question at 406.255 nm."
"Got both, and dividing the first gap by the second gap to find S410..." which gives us -2.5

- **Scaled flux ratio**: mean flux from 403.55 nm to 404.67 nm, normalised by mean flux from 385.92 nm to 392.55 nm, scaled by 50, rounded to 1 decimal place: 53.0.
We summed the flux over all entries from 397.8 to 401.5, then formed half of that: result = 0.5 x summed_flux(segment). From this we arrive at 92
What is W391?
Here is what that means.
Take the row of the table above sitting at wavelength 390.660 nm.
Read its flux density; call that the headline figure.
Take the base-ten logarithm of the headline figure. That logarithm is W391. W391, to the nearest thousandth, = 0.976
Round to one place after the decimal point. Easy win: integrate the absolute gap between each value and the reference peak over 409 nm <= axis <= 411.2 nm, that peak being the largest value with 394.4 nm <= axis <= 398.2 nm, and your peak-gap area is 2.0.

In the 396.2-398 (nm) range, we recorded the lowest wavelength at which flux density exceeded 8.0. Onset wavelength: 396.277 nm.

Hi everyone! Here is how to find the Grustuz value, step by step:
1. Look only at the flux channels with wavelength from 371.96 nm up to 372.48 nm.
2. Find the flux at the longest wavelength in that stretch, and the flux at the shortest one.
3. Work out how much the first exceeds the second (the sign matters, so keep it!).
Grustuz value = 12.8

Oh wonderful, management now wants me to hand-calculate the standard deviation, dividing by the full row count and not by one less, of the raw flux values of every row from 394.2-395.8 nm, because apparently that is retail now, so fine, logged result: 0.20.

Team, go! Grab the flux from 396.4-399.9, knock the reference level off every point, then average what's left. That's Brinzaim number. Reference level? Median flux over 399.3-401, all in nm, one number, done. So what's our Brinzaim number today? -1.2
